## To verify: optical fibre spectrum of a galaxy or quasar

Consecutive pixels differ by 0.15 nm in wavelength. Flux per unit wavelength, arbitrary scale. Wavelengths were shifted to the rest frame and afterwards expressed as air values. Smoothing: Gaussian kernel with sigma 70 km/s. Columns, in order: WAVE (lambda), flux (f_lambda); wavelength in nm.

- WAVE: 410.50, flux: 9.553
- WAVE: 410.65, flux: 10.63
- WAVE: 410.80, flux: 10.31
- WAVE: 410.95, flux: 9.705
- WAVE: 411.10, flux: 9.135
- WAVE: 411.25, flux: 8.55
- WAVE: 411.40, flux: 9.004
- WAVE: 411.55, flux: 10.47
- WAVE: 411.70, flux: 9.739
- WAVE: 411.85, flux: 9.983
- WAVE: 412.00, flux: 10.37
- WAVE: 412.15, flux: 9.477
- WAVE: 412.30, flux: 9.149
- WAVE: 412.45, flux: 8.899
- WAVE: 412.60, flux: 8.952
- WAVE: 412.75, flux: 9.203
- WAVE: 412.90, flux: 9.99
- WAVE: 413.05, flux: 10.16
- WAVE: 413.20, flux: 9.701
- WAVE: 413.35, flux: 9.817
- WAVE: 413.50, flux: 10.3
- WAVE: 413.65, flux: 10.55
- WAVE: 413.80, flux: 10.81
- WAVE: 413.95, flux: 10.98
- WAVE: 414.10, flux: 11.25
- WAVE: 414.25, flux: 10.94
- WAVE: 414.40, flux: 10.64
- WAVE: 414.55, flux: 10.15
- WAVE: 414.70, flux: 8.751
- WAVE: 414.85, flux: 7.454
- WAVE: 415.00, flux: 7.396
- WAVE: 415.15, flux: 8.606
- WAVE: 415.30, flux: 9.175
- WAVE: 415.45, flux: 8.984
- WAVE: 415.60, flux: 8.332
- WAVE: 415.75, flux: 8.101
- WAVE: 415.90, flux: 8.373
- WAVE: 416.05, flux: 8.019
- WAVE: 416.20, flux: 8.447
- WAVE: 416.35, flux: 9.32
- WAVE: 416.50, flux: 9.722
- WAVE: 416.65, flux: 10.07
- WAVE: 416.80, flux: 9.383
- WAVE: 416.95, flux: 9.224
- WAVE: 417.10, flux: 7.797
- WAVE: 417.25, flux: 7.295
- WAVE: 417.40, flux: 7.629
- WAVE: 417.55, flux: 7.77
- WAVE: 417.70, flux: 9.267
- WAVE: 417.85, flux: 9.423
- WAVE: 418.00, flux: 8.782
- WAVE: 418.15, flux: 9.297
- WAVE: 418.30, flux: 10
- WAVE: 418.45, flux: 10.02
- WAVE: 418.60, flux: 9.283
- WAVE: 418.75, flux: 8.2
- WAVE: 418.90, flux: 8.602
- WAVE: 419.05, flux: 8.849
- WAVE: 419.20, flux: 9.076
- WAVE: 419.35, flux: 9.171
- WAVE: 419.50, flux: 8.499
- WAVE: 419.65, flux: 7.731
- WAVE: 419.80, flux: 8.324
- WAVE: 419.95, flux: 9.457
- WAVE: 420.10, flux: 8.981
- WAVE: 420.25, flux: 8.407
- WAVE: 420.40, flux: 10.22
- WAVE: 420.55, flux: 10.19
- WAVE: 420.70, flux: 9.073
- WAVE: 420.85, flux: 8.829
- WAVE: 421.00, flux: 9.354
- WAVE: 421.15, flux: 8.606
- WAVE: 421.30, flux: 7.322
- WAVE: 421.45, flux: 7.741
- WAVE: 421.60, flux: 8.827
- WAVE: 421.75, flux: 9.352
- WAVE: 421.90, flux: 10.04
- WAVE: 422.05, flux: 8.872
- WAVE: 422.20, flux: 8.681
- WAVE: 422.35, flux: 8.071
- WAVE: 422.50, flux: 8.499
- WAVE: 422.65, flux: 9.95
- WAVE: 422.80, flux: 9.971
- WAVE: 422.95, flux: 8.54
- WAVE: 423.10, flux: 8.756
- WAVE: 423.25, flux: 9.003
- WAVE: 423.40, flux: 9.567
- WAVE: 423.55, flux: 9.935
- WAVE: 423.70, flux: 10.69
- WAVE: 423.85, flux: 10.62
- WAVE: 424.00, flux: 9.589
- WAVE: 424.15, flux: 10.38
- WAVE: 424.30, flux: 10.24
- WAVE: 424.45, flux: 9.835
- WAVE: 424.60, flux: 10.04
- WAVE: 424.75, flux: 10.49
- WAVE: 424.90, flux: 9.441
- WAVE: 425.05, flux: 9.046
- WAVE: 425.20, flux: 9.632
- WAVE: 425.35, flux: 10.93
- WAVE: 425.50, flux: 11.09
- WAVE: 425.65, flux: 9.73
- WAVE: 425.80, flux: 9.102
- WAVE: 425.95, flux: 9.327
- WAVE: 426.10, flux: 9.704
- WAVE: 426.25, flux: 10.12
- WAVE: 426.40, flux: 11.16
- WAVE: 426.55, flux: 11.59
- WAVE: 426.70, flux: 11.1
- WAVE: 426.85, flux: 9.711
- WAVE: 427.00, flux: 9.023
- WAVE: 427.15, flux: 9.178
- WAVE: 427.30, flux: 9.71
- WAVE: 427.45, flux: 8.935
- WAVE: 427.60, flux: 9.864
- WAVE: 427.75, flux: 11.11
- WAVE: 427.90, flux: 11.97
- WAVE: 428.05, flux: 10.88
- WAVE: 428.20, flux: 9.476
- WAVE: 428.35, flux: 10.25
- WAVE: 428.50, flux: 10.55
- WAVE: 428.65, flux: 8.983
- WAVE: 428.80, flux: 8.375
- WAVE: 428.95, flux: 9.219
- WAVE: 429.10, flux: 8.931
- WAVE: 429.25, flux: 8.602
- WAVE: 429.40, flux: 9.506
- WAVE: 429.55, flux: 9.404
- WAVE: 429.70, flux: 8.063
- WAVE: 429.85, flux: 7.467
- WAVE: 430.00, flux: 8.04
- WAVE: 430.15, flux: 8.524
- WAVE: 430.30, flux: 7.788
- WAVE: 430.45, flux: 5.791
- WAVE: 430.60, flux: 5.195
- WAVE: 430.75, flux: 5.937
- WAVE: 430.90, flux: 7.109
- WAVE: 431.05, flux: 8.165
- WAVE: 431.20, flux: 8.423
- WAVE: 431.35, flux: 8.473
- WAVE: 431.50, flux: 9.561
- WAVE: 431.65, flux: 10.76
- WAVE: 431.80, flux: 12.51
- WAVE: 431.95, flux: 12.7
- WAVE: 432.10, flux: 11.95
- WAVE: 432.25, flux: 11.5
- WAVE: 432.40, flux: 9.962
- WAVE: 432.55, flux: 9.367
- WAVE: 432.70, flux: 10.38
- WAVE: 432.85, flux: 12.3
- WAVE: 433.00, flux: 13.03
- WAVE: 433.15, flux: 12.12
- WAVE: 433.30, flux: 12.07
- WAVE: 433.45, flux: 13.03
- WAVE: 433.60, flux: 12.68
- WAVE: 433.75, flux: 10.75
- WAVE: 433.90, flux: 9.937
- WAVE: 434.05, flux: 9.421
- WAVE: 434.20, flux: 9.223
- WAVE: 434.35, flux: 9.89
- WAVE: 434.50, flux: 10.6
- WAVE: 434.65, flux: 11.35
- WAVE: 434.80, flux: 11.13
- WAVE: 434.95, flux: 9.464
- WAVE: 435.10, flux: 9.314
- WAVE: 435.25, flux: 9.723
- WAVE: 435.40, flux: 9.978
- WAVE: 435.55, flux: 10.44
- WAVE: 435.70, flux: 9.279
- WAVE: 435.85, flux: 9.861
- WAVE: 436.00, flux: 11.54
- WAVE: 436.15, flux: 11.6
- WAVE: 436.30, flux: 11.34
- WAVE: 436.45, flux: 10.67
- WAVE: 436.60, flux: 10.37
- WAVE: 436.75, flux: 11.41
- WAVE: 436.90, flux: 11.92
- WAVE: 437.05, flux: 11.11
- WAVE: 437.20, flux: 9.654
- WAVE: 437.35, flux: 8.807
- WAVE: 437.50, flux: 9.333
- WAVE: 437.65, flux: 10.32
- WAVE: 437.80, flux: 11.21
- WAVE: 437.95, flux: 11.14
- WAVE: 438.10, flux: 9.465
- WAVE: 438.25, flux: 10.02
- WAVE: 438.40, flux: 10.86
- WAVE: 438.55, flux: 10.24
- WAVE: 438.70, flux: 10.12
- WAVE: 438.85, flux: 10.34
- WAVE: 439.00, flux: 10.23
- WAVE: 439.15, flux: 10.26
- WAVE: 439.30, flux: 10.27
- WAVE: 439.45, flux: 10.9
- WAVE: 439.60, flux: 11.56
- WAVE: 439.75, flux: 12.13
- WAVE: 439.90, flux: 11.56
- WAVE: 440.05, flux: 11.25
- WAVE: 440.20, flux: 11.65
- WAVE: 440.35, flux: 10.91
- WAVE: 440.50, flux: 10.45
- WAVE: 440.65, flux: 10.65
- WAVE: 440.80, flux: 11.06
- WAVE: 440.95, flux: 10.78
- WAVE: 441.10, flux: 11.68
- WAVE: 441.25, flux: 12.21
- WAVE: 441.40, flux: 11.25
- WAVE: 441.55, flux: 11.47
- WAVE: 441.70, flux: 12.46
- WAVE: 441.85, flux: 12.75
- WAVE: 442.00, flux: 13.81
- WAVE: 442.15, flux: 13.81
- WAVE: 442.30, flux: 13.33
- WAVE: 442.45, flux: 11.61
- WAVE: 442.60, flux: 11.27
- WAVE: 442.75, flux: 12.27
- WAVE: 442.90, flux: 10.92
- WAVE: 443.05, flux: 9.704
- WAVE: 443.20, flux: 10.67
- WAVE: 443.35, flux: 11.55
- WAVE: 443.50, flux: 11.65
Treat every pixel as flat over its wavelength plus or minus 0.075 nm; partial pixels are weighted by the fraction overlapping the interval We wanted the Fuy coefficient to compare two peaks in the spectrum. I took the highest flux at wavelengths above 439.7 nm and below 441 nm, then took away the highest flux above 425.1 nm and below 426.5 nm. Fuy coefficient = 1.0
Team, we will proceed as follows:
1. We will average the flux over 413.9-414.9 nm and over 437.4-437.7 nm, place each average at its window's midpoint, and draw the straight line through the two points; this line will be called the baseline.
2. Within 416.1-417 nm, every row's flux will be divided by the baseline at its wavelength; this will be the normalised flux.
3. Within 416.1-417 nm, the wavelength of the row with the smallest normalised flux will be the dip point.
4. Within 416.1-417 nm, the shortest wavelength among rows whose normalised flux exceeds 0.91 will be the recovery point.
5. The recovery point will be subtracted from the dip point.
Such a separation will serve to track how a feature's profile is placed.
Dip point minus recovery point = -0.15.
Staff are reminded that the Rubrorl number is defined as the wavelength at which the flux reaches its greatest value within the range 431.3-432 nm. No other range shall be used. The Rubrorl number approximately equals 431.95 nm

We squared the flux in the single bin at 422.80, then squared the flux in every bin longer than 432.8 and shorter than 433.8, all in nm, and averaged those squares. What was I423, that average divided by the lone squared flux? 1.5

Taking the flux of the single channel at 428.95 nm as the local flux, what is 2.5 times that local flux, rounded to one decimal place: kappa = 23.0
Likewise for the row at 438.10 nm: 23.7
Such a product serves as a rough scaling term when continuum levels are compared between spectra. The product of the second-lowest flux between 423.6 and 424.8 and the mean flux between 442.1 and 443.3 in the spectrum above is 115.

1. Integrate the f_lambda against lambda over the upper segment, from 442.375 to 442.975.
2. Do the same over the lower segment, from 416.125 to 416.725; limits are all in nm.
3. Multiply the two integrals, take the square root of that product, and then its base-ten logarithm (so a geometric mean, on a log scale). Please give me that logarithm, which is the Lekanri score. 0.795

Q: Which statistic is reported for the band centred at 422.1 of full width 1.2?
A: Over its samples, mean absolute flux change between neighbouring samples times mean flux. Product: 6.5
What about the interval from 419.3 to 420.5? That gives 7.6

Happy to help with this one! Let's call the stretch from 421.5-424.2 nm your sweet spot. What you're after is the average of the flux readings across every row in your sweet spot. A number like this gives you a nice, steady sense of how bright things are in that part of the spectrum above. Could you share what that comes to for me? 9.4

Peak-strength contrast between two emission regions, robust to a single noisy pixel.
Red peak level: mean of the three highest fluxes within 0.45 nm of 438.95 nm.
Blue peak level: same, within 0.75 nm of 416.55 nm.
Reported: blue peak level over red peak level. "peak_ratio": 0.95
